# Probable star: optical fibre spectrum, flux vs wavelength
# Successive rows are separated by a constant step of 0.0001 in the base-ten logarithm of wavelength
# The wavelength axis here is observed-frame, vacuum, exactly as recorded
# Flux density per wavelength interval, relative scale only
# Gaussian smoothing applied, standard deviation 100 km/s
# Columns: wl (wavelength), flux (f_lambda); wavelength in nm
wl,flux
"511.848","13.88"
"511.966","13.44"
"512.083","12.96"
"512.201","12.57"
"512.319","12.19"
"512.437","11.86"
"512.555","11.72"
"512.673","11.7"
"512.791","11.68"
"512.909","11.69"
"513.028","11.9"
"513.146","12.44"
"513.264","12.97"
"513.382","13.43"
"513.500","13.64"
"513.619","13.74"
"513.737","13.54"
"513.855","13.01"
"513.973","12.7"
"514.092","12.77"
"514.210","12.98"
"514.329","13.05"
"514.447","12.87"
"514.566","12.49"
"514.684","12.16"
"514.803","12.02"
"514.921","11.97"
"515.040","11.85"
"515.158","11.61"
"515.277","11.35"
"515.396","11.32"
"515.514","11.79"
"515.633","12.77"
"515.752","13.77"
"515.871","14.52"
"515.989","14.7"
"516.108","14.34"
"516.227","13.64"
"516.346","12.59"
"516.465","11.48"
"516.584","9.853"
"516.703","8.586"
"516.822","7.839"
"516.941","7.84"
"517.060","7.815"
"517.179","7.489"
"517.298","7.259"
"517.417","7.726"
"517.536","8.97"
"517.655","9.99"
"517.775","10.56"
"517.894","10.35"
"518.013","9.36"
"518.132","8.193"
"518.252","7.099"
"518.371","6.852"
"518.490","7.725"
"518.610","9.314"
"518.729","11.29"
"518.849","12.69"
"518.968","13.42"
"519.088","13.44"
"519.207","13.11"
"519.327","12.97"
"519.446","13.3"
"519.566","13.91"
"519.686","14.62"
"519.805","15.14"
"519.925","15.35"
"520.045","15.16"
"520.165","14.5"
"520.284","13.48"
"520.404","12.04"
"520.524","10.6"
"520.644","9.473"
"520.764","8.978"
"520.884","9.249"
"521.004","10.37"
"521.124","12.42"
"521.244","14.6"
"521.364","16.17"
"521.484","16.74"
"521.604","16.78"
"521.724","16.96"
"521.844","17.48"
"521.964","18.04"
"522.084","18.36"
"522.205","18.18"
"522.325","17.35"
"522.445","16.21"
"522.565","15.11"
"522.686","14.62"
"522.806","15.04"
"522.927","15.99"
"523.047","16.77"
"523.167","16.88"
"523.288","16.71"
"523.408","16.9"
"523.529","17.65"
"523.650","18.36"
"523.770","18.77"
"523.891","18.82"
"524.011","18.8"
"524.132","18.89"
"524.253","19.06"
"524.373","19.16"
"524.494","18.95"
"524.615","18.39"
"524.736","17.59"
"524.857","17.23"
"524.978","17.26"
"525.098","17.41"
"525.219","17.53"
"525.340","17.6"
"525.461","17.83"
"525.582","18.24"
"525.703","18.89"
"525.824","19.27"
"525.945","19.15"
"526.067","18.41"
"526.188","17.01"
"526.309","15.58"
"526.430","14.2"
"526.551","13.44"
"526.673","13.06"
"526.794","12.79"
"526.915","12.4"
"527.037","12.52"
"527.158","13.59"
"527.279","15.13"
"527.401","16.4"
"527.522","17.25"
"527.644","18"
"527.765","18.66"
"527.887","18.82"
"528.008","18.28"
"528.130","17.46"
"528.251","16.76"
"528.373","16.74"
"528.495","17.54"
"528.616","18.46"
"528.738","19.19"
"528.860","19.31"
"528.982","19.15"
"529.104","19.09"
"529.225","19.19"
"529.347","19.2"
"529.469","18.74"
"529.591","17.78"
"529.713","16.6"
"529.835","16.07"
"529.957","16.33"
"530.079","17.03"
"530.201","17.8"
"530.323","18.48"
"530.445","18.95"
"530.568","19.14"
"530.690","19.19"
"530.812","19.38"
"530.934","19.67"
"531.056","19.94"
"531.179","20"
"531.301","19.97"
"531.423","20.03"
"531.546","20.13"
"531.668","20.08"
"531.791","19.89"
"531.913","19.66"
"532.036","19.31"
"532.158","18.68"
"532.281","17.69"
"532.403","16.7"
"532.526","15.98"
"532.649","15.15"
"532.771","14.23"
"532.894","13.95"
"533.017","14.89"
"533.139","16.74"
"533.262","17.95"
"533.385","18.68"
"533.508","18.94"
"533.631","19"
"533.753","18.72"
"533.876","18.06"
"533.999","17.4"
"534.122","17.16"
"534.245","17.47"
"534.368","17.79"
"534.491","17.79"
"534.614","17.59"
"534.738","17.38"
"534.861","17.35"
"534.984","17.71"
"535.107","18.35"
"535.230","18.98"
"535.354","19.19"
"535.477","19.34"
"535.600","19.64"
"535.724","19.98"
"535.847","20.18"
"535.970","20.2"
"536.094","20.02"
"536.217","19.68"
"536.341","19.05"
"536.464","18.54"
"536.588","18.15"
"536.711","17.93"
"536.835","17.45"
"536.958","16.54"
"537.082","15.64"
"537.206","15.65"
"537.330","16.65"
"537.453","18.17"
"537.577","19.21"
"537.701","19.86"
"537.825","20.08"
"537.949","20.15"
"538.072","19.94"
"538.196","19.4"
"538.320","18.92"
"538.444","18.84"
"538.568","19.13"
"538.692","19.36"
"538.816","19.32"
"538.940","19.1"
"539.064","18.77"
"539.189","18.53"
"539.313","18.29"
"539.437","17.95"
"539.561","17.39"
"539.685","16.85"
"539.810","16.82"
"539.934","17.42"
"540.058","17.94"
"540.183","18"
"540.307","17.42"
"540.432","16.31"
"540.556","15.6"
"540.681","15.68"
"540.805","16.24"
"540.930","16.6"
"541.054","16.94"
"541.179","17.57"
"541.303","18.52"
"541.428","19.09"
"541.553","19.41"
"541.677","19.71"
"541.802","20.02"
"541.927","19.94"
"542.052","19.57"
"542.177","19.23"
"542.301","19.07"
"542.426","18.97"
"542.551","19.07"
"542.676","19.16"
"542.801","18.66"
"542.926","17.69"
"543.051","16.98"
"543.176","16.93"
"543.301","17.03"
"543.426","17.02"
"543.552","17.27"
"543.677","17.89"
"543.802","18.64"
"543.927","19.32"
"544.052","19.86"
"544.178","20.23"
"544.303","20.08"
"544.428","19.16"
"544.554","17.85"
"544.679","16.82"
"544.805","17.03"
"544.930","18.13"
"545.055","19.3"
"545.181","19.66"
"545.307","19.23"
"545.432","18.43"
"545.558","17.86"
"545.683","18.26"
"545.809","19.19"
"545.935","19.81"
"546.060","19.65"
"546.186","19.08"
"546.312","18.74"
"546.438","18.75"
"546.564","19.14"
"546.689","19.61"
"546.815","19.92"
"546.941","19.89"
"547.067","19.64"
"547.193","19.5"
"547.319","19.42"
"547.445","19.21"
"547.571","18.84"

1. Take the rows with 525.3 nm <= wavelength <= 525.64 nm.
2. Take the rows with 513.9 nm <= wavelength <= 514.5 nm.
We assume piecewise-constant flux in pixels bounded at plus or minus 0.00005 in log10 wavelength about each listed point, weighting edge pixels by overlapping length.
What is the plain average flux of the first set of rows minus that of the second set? 5.0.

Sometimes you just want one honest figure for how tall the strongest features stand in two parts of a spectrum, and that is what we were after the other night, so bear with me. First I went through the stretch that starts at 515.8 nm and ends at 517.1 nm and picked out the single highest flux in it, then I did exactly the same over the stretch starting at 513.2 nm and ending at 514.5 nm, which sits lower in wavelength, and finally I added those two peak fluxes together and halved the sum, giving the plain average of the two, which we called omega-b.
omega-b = 14.2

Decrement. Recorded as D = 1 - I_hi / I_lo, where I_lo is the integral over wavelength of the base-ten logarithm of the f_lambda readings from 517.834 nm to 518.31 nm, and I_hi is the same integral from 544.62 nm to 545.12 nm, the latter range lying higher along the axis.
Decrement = -0.40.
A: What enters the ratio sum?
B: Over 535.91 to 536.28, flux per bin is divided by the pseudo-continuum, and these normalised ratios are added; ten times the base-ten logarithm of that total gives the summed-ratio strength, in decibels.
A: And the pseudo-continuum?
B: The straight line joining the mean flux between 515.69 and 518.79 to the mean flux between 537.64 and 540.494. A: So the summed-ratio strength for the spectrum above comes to 5.4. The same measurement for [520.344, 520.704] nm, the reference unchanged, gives 4.6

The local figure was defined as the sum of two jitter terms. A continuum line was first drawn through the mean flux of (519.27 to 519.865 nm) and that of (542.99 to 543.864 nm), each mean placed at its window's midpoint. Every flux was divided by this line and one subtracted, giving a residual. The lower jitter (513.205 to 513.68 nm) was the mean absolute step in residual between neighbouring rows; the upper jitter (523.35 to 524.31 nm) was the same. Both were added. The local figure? 0.039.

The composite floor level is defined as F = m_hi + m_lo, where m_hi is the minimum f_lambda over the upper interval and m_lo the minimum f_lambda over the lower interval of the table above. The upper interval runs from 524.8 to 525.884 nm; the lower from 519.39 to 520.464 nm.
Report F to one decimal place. 29.3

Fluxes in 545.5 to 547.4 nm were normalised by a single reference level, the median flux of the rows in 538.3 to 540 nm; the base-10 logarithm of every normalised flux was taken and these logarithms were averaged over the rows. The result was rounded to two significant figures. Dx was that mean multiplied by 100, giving 1.3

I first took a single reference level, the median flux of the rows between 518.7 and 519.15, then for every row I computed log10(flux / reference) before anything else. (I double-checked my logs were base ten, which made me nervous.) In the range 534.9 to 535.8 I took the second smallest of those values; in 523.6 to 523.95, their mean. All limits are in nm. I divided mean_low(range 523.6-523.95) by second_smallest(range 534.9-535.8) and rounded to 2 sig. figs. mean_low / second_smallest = 1.0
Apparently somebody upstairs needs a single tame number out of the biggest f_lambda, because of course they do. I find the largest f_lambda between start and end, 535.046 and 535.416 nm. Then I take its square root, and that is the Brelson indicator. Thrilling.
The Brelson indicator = 4.38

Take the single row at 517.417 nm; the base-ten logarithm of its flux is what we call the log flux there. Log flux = 0.89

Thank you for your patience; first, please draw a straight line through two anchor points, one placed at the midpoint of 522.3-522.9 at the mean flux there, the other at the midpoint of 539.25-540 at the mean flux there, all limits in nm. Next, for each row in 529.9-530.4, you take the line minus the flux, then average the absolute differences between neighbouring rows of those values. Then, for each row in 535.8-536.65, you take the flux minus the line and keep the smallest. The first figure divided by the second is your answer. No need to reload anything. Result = 0.7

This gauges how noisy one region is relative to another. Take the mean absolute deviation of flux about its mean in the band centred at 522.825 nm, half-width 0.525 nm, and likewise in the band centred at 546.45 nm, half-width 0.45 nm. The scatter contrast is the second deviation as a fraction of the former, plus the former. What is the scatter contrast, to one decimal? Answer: 1.3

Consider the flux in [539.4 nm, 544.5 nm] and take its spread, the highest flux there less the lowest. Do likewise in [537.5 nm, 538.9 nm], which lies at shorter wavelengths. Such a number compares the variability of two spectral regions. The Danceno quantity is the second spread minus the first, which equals -3.3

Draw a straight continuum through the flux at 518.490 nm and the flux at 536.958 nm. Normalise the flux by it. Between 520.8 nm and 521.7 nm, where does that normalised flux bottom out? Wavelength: 520.884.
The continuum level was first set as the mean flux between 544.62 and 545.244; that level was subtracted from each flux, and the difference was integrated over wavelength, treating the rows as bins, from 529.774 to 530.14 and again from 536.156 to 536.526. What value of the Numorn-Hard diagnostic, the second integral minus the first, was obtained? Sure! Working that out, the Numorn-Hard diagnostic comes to 1.0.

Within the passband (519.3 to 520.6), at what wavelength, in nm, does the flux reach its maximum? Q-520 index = 519.925 nm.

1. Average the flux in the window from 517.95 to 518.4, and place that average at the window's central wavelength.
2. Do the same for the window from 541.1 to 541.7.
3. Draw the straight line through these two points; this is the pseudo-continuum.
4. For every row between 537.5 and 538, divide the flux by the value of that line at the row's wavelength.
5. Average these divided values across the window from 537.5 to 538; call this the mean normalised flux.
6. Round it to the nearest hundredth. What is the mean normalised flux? 1.16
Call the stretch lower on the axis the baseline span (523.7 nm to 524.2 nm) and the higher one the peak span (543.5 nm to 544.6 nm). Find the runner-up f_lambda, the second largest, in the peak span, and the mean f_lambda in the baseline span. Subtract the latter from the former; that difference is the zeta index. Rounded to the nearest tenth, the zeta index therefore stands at 1.3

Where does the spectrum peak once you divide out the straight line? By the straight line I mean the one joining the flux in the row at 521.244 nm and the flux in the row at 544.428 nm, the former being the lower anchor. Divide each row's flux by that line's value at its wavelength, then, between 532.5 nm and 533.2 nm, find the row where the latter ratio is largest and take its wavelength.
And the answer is 533.139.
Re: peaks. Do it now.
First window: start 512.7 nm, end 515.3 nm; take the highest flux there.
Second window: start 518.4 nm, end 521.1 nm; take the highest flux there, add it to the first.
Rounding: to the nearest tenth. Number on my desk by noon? 29.1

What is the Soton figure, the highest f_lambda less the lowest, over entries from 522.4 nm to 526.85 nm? 6.5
